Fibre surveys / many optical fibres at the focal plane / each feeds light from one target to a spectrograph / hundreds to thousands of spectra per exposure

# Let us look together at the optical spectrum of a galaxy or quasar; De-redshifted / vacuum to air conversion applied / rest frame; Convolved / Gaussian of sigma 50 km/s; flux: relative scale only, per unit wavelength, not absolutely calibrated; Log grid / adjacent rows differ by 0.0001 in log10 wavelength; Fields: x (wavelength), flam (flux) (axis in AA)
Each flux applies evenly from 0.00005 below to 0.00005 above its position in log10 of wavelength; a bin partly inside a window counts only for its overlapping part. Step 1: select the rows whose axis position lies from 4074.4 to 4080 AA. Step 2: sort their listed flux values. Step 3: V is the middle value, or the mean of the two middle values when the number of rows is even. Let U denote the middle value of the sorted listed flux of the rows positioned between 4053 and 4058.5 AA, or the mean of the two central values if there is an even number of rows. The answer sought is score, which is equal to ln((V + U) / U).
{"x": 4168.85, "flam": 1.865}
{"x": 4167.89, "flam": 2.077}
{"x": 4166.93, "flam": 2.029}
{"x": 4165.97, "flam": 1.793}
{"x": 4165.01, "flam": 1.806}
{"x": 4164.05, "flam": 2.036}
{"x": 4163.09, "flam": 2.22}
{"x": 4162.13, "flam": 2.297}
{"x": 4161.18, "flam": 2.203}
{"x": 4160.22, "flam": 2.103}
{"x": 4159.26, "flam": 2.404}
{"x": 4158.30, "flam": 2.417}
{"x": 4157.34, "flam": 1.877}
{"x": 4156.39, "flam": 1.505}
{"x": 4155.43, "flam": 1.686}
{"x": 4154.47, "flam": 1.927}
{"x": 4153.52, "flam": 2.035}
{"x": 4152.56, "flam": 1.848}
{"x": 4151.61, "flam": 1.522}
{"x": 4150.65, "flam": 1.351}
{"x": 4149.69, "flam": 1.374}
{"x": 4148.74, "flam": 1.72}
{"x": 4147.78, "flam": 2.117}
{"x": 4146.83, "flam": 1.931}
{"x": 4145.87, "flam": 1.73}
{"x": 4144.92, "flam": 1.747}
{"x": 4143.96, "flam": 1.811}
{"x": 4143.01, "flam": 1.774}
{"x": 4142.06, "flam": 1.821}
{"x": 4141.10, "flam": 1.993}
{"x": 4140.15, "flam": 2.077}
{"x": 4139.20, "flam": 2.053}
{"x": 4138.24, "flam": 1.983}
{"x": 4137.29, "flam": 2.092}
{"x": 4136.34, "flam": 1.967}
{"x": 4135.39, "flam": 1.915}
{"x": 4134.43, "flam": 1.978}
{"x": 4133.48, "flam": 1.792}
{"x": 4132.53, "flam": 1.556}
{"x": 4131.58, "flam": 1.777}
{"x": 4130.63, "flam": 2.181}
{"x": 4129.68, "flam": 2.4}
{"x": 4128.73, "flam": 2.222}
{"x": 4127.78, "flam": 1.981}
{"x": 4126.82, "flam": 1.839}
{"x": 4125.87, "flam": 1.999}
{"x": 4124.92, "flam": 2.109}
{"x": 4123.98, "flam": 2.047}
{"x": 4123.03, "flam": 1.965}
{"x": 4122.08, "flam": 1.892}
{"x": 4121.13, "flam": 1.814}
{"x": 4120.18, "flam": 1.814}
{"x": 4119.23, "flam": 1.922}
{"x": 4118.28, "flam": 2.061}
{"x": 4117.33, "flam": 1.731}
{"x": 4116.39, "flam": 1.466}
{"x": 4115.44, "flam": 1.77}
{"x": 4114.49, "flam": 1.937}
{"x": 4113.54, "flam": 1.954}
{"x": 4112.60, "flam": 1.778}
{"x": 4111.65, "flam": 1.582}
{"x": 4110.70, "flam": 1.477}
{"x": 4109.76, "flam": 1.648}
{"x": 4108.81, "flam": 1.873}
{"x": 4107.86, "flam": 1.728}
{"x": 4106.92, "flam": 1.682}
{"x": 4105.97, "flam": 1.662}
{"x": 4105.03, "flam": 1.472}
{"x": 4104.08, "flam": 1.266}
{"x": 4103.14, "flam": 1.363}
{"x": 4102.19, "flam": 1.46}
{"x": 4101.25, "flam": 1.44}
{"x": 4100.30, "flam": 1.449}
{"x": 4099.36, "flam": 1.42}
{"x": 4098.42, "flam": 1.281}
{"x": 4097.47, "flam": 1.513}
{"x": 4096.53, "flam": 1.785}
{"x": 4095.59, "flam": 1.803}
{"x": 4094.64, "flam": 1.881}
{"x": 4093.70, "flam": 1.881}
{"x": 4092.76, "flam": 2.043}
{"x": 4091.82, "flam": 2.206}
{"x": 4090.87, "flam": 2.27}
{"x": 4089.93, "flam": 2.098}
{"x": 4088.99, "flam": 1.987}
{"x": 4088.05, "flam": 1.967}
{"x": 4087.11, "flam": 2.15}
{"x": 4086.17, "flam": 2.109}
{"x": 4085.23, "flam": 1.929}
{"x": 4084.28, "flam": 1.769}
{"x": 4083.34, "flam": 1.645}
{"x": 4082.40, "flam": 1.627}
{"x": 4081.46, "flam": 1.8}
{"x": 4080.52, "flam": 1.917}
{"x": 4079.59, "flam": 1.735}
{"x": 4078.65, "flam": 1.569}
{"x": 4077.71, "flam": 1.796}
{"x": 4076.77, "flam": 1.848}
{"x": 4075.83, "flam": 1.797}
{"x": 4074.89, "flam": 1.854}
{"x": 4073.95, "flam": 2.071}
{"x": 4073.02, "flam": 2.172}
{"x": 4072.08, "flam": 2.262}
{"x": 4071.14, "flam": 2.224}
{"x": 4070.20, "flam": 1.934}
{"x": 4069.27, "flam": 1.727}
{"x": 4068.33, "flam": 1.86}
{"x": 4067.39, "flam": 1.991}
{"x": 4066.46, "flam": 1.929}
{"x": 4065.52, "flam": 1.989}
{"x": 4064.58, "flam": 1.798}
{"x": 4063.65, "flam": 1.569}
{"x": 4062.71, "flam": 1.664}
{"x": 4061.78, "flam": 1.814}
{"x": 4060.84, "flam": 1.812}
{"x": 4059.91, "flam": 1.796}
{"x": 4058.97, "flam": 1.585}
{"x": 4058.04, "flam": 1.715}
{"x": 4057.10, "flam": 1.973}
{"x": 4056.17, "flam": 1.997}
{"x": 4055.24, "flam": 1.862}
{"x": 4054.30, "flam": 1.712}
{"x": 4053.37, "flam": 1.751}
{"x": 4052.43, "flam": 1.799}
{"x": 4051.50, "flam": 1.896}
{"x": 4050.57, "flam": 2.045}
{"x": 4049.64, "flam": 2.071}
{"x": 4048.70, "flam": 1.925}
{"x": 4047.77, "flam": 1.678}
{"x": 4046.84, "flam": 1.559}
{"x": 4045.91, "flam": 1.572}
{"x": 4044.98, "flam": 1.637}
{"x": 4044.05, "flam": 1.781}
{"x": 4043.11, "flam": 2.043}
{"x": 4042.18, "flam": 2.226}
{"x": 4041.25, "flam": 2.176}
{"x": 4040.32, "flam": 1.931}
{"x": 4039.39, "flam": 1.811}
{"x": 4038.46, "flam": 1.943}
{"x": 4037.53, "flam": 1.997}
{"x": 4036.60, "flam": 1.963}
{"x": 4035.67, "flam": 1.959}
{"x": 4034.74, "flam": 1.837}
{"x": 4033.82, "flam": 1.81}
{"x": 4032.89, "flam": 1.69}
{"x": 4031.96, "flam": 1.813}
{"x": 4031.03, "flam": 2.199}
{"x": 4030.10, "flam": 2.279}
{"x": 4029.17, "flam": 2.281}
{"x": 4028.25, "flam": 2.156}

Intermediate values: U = 1.8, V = 1.80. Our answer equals 0.69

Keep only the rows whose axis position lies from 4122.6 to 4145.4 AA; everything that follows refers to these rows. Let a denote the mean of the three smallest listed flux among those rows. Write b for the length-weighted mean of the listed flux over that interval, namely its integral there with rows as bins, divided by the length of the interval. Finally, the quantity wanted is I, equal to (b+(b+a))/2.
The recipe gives 2.81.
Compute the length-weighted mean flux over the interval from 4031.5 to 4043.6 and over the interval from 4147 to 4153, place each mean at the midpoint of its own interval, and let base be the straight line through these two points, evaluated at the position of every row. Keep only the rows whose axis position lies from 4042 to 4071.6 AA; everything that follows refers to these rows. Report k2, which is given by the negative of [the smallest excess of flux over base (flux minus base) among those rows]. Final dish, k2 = 0.36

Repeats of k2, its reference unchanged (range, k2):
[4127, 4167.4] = 0.32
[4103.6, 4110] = 0.51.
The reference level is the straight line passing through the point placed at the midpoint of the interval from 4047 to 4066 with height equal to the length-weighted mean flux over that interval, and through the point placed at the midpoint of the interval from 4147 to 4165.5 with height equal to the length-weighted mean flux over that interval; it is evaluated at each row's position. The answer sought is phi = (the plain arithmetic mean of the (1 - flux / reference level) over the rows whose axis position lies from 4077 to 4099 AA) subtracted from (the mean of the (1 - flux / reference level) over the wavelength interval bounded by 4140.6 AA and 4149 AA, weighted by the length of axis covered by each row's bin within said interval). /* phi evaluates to 0.03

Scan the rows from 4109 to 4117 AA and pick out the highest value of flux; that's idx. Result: 1.954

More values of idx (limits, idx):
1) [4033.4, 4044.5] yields 2.226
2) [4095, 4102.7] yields 1.803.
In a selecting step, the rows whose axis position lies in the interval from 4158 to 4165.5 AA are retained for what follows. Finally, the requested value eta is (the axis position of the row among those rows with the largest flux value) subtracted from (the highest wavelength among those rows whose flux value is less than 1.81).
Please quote 6.7 AA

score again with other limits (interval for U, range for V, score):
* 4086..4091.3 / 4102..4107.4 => 0.53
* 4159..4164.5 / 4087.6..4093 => 0.66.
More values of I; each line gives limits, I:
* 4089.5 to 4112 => 2.33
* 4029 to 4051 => 2.72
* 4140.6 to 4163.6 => 2.60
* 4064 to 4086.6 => 2.69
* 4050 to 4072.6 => 2.67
